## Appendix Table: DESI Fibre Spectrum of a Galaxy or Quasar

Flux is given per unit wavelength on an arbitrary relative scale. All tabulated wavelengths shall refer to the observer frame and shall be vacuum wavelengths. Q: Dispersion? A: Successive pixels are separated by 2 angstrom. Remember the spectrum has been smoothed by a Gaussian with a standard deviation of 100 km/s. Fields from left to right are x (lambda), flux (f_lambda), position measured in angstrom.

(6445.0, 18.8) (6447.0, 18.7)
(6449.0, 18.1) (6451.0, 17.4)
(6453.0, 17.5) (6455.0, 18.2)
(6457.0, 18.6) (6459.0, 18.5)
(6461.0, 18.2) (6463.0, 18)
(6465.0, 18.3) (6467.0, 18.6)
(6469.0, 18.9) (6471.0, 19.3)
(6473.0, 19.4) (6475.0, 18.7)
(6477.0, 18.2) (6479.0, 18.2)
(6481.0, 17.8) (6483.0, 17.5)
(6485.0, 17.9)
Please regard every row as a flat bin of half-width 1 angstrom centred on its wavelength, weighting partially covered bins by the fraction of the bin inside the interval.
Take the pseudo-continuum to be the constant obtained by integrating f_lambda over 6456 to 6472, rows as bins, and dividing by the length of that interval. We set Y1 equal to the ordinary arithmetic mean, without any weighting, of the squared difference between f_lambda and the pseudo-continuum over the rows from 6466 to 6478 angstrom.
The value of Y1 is 0.3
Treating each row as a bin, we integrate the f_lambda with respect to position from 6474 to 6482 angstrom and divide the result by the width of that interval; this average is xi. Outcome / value 18.2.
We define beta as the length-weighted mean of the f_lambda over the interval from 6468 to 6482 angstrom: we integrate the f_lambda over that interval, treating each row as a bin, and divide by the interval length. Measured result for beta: 18.6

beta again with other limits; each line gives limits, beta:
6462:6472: 18.6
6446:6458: 18.1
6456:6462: 18.4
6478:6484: 17.8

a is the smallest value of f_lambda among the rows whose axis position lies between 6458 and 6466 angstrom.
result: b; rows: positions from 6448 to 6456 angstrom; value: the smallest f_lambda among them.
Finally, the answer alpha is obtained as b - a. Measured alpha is -0.6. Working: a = 18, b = 17.4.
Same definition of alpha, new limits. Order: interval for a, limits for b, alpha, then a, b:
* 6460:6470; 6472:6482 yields -0.2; 18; 17.8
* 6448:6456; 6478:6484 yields 0.1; 17.4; 17.5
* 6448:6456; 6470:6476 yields 1.3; 17.4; 18.7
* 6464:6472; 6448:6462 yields -0.9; 18.3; 17.4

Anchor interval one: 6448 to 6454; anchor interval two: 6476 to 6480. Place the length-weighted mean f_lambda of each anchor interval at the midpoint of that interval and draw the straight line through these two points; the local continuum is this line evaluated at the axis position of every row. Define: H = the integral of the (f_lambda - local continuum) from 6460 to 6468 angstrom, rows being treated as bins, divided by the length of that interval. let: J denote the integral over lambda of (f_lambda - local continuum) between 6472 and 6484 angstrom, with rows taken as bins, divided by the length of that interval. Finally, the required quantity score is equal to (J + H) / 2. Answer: 0.23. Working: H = 0.35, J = 0.1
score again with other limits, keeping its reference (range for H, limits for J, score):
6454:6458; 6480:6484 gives 0.00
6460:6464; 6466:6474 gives 0.61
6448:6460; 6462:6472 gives 0.48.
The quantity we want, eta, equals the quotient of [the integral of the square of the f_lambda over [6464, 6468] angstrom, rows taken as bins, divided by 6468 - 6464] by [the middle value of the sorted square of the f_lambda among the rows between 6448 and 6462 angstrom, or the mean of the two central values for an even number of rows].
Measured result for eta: 1.03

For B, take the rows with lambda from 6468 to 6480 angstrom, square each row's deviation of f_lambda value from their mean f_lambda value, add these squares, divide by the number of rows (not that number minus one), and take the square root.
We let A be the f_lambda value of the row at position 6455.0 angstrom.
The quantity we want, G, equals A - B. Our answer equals 17.7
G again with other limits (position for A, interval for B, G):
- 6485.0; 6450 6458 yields 17.4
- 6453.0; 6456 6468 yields 17.3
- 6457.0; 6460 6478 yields 18.1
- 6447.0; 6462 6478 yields 18.2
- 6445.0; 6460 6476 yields 18.3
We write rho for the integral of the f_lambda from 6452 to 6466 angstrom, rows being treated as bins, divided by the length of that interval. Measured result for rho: 18.2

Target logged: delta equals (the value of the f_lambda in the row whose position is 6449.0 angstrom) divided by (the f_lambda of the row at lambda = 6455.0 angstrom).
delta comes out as 0.99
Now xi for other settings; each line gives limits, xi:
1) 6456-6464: 18.3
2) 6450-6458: 17.9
